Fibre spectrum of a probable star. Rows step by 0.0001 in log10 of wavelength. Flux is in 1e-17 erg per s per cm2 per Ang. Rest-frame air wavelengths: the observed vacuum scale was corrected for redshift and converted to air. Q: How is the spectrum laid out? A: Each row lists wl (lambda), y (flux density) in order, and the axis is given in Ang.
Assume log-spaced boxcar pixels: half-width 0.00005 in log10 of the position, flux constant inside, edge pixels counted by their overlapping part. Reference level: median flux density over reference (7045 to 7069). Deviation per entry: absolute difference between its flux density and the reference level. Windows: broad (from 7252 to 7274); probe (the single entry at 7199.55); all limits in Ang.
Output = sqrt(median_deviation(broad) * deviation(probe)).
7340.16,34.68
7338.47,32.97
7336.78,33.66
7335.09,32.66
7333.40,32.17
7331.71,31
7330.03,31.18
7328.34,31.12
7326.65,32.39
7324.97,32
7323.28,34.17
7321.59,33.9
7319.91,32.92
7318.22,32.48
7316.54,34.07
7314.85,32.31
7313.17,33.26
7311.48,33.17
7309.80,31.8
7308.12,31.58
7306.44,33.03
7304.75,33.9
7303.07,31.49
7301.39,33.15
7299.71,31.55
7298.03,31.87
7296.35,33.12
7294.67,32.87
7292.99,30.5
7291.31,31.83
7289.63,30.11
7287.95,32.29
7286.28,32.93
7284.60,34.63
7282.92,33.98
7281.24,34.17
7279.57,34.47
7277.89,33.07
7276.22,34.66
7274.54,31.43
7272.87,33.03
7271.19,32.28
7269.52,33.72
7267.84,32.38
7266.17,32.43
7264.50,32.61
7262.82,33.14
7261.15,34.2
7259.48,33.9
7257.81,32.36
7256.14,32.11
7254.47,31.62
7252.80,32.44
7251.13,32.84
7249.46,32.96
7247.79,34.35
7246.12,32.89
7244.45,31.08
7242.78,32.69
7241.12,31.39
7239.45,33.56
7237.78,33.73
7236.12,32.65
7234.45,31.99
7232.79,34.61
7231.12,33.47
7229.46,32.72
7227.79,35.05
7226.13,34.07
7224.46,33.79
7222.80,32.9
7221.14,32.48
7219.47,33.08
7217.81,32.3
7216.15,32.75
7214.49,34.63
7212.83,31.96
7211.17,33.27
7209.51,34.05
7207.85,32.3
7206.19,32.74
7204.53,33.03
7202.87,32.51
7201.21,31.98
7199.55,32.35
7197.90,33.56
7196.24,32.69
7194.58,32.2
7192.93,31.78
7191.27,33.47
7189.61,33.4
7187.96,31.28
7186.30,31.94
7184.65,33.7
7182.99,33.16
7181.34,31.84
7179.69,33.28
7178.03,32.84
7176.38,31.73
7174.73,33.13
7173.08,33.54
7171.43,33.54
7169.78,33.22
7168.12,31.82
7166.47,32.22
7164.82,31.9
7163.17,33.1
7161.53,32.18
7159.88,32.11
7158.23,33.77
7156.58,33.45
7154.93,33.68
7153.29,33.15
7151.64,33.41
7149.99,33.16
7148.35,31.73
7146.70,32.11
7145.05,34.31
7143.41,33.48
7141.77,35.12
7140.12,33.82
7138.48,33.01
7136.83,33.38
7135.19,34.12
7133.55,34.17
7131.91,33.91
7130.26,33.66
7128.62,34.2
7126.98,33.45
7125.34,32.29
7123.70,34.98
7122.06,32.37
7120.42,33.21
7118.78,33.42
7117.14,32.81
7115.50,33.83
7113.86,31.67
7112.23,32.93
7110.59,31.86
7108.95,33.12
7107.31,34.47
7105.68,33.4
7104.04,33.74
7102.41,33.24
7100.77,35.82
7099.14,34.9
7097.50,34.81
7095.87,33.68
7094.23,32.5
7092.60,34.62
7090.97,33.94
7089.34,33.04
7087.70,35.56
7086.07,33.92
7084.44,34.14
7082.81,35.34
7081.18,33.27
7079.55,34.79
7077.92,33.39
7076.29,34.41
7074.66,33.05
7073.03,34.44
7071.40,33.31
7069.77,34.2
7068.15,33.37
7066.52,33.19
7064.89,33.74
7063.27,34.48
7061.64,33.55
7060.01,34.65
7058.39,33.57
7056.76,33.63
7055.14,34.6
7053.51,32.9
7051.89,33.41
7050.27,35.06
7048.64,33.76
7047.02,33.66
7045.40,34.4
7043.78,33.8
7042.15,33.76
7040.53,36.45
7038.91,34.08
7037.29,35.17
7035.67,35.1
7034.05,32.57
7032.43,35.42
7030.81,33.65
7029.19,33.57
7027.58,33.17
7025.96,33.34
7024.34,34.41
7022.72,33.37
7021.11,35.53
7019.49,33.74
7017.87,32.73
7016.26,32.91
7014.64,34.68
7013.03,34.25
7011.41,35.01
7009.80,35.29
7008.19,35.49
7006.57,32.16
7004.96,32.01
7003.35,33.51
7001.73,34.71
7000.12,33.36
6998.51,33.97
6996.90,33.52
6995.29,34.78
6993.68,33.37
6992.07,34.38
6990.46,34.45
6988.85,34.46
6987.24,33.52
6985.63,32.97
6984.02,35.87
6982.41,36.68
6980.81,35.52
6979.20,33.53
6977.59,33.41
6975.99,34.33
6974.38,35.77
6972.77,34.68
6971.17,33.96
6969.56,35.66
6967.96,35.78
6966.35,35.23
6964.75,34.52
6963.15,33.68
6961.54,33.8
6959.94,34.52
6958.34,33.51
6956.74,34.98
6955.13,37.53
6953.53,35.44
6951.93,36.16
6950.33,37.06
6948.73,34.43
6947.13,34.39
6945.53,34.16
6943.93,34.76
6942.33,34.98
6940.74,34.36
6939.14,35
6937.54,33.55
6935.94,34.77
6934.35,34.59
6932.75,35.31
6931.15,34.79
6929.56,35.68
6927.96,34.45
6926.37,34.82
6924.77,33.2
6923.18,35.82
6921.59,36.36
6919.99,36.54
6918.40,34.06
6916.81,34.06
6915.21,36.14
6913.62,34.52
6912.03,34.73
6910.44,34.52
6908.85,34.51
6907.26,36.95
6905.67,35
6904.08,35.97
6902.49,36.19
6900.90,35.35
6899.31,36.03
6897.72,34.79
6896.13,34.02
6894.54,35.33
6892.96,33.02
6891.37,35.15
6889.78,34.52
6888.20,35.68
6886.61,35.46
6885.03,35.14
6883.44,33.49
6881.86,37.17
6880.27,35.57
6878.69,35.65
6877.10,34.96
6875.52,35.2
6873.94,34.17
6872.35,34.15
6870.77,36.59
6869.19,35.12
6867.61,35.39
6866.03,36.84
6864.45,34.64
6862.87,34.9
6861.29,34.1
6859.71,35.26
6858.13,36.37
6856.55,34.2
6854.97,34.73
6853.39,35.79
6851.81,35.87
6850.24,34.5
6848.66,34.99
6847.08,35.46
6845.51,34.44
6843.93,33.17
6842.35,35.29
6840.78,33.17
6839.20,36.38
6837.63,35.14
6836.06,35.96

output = 1.3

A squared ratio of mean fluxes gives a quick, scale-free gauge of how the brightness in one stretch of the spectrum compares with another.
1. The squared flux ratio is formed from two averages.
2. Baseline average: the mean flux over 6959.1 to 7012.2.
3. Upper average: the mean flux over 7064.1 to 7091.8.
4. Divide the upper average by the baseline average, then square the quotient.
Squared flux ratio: 0.976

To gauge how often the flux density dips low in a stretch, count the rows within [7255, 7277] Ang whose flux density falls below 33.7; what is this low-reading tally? 9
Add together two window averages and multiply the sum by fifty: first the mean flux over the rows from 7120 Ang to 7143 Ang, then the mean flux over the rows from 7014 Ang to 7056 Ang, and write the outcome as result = 3387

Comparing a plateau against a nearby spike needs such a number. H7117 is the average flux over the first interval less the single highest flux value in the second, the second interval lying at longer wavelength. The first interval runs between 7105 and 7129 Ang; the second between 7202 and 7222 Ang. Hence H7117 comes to -1.4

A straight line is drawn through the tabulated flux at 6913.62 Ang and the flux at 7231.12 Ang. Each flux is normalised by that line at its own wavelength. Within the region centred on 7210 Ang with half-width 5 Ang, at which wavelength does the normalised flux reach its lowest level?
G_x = 7212.83 Ang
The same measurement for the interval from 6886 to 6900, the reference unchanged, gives 6892.96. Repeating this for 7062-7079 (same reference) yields 7074.66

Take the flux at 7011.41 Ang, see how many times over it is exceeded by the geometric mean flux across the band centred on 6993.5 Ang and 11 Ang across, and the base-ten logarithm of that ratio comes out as -0.011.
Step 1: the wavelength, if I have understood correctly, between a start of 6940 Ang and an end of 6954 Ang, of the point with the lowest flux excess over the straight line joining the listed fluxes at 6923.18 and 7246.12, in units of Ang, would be 6945.53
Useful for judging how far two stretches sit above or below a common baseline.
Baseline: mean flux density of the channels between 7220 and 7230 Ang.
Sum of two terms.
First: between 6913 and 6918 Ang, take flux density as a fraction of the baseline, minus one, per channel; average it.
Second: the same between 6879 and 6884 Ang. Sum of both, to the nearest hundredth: 0.10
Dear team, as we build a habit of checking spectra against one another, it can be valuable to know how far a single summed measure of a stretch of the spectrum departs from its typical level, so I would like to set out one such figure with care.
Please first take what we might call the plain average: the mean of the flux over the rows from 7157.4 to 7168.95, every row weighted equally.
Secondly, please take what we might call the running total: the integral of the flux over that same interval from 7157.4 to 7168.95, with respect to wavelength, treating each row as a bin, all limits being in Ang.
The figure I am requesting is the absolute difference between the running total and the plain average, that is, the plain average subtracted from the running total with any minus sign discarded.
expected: 342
